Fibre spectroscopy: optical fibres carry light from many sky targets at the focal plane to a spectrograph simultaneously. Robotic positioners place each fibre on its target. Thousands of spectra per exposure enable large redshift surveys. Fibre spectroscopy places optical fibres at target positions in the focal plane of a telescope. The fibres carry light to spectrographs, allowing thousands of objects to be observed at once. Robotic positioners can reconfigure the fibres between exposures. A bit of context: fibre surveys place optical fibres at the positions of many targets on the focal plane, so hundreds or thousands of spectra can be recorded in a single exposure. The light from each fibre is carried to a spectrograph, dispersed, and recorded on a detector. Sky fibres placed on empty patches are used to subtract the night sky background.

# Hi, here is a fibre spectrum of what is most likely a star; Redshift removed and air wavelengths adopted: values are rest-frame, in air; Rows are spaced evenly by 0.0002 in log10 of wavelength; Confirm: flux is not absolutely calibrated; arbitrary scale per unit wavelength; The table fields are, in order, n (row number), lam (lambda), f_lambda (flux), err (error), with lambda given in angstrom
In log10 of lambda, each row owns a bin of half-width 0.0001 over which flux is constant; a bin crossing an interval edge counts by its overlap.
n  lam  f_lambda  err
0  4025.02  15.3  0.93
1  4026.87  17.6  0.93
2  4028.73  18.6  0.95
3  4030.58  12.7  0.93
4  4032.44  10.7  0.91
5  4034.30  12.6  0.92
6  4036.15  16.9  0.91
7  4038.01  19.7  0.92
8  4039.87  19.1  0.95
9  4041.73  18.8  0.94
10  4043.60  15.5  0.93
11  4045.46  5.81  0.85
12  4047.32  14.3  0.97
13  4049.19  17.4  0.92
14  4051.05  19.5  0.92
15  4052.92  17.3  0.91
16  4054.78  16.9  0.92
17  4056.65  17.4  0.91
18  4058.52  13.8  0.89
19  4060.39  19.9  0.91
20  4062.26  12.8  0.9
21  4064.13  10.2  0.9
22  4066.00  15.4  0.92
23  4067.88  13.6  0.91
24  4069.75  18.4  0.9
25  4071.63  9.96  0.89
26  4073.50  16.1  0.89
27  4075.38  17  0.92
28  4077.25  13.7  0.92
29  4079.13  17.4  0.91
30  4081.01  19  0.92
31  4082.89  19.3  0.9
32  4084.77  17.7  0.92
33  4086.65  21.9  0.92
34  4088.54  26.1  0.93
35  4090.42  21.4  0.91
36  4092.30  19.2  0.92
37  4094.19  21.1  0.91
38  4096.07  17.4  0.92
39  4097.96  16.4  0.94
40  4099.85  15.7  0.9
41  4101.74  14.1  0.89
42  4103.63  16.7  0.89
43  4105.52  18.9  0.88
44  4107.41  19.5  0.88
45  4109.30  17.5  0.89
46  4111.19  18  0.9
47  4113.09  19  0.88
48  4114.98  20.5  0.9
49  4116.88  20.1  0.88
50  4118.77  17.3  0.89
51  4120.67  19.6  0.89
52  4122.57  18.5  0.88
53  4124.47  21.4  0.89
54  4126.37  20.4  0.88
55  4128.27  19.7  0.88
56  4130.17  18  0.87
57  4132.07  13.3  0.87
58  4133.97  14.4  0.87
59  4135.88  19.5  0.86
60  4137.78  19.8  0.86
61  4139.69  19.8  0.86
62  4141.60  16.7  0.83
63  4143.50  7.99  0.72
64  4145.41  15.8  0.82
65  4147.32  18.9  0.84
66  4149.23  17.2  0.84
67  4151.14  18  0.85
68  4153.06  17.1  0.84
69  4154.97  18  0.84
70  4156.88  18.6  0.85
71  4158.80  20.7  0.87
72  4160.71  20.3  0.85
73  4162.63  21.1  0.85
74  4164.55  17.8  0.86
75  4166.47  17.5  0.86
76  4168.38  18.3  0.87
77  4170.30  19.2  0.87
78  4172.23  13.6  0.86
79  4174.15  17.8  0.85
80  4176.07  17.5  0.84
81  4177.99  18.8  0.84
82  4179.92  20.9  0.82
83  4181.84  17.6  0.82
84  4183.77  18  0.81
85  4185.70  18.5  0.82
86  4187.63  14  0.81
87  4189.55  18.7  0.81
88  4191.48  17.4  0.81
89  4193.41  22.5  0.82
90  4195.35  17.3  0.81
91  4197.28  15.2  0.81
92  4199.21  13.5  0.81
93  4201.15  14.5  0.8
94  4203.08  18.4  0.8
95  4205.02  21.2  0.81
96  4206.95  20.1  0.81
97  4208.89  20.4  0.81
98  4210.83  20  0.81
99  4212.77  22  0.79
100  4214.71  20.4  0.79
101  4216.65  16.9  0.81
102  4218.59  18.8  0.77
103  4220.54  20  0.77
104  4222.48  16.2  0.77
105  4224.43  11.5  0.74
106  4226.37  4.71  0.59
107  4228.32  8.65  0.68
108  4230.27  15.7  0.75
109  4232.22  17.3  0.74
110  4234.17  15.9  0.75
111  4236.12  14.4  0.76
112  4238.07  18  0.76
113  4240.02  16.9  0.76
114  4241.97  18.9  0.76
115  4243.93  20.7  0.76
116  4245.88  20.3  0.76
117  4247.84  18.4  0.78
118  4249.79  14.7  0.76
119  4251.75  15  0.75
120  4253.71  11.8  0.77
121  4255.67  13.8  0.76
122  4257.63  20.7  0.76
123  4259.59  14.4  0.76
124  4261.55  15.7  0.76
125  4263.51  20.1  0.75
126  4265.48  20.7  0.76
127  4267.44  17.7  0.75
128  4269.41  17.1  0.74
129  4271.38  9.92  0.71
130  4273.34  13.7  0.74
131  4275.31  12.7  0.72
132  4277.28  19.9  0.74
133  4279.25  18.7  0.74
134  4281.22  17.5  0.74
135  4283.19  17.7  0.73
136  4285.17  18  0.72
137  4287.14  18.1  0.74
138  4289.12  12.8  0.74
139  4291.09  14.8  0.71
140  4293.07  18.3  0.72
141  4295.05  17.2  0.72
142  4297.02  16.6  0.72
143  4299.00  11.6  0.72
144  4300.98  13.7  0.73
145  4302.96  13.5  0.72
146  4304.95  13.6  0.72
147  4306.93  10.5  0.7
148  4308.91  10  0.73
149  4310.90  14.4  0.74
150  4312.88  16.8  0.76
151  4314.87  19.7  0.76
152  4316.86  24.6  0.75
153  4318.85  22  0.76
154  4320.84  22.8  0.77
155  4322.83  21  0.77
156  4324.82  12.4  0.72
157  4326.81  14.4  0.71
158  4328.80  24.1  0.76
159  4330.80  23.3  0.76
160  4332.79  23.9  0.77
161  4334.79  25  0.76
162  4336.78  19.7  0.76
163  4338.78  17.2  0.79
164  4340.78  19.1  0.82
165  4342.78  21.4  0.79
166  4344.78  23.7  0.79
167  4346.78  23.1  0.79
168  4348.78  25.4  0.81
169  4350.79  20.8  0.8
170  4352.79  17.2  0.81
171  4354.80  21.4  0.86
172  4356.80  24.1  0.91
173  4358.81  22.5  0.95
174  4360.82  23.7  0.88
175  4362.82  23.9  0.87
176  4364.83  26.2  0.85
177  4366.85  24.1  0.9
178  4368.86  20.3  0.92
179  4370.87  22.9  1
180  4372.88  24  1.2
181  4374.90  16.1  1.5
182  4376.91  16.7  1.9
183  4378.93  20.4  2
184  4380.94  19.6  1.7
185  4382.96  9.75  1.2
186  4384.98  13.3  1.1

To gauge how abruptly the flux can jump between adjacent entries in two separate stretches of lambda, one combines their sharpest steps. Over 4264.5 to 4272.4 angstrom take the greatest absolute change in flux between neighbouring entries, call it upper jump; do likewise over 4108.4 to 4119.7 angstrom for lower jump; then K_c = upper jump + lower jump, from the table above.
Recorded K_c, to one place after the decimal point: 10.0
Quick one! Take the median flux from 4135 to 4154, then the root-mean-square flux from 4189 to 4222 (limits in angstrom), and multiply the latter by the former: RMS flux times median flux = 331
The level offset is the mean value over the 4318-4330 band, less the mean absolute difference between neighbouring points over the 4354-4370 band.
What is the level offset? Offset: 17.5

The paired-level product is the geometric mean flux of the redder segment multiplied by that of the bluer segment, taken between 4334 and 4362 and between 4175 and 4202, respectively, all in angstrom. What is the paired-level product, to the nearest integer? 373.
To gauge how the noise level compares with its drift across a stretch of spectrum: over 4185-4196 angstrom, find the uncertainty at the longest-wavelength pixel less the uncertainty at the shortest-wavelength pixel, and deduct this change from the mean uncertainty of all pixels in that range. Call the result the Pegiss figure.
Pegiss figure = 0.82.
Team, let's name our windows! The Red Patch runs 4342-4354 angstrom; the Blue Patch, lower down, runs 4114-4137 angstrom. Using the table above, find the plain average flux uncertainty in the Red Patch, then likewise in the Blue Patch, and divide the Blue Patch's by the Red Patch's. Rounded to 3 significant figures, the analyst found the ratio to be 1.10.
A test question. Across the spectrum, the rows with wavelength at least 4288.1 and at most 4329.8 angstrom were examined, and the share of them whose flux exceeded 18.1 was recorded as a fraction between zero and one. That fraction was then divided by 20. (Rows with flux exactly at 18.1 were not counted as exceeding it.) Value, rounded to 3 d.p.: 0.017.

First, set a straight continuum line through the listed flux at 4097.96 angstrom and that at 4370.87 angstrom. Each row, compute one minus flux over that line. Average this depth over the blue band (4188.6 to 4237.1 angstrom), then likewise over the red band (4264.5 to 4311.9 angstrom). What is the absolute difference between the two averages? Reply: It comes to 0.15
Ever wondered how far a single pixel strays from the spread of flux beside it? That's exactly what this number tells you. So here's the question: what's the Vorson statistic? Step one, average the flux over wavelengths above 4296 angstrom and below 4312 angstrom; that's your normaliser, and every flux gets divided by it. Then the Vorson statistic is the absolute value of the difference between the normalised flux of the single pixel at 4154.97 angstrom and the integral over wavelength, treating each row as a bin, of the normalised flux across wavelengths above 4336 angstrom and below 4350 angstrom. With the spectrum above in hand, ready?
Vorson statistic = 22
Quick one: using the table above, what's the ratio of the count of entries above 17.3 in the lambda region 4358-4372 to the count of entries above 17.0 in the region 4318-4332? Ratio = 1.4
